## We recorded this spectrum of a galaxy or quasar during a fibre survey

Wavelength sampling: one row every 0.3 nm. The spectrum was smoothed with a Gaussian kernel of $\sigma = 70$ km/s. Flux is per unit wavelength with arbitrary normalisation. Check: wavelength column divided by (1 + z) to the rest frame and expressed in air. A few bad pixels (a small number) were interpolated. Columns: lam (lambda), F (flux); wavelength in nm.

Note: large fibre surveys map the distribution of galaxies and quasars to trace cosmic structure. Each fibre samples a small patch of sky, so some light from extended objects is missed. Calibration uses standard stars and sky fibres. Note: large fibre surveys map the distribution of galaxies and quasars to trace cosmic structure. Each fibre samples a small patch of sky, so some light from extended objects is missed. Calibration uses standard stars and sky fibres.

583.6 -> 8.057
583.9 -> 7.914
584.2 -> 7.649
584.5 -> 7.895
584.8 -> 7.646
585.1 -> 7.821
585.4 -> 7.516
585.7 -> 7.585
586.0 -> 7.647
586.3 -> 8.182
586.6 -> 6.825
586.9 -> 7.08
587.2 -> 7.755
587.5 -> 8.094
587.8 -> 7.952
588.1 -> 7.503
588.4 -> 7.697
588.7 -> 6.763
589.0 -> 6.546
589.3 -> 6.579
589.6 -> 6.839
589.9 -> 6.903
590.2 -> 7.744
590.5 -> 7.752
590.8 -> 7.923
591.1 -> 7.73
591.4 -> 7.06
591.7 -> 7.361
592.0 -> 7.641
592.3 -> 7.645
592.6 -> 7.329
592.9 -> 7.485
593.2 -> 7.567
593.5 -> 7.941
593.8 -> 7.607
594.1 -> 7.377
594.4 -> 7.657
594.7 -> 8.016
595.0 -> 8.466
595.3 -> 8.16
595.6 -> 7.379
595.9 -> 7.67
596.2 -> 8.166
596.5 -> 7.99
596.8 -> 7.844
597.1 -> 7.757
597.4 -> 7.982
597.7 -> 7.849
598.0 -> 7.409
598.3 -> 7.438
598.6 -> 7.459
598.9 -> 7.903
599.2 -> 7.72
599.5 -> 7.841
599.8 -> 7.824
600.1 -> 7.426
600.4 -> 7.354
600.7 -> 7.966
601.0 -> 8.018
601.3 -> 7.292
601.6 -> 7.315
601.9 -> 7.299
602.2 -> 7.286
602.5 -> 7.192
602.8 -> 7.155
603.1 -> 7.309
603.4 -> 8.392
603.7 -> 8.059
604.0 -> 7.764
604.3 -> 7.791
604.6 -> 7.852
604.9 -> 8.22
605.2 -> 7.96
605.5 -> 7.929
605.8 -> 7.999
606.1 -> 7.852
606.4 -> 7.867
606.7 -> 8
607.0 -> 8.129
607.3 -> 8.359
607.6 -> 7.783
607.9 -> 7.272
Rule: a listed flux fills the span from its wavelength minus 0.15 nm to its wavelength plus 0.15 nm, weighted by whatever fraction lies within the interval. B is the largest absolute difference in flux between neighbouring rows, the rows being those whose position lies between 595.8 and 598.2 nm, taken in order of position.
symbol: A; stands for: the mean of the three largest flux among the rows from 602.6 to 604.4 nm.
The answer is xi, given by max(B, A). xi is 8.08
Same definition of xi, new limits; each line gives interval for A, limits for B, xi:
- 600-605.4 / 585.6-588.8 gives 8.22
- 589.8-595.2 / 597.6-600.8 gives 8.14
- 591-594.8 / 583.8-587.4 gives 7.90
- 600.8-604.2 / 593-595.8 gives 8.16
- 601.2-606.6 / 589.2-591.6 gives 8.22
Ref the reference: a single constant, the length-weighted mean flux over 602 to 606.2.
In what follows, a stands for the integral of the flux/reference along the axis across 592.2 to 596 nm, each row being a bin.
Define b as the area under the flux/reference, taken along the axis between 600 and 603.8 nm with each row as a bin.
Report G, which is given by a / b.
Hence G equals 1.02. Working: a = 3.78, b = 3.69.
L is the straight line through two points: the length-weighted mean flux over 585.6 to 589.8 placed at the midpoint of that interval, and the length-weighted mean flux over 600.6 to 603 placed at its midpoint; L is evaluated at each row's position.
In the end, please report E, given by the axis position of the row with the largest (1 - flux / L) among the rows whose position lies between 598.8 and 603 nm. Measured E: 602.8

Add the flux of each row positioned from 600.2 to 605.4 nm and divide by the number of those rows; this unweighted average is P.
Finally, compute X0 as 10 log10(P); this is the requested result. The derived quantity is 8.84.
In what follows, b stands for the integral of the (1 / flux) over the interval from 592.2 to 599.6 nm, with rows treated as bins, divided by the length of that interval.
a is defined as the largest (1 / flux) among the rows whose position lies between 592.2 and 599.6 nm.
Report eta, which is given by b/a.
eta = 0.947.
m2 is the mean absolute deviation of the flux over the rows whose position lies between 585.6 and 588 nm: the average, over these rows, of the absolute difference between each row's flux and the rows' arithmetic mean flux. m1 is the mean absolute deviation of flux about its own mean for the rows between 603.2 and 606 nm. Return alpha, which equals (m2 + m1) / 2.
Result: 0.25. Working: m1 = 0.15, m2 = 0.36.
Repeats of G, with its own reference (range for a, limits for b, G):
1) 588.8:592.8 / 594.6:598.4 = 0.98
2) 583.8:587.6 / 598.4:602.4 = 0.96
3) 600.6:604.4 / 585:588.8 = 1.00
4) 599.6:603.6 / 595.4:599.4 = 0.97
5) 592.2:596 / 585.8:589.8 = 1.00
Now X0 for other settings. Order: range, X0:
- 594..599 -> 8.92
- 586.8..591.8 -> 8.67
